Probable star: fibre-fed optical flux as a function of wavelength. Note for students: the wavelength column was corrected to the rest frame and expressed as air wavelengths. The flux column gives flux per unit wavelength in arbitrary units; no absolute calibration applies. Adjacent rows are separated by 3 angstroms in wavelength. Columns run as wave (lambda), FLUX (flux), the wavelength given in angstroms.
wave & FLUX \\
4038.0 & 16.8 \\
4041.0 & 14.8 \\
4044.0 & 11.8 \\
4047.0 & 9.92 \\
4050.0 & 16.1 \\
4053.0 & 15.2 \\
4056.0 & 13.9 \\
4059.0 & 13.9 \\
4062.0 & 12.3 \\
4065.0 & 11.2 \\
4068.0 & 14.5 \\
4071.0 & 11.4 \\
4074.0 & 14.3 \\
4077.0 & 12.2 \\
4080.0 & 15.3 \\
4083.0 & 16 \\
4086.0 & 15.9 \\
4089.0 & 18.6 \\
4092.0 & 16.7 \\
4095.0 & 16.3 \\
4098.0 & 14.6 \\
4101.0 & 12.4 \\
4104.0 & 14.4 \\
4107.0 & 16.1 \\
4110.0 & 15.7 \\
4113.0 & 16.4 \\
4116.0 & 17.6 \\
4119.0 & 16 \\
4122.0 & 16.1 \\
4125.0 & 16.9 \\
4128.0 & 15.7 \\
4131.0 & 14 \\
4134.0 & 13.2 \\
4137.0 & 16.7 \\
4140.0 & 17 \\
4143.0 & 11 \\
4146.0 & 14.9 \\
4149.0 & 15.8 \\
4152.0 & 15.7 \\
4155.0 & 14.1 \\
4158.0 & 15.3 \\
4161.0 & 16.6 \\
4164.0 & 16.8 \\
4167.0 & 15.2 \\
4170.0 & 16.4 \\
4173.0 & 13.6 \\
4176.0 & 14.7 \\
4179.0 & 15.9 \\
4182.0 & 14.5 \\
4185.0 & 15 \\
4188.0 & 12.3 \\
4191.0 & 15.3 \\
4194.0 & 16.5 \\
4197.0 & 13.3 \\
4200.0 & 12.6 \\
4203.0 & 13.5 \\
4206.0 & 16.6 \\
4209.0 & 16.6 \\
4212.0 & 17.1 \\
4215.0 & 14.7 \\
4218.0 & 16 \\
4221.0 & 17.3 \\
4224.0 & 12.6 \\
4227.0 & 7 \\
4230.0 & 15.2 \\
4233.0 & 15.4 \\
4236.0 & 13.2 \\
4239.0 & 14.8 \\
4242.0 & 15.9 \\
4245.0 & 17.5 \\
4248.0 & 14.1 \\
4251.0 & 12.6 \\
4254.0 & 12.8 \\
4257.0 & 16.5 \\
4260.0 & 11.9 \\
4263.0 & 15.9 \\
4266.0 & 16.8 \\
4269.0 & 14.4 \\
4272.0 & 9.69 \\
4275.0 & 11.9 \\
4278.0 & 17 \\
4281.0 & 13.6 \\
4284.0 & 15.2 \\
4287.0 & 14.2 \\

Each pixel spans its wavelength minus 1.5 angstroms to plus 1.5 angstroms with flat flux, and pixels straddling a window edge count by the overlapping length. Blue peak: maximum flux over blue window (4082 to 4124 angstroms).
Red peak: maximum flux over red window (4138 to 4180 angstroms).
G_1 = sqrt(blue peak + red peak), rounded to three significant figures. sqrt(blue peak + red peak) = 5.97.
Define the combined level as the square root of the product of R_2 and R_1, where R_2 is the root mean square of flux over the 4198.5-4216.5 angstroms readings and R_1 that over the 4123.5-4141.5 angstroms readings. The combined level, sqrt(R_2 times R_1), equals 15.5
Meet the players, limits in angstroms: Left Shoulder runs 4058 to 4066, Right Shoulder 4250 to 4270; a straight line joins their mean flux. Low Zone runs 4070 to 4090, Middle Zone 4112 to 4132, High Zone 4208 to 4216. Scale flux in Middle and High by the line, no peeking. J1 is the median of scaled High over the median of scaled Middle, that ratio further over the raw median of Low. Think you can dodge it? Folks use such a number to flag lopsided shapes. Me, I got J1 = 0.063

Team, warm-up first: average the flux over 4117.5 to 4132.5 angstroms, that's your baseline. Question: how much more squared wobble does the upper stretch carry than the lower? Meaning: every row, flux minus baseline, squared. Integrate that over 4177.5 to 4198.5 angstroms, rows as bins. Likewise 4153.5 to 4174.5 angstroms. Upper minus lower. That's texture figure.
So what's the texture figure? 32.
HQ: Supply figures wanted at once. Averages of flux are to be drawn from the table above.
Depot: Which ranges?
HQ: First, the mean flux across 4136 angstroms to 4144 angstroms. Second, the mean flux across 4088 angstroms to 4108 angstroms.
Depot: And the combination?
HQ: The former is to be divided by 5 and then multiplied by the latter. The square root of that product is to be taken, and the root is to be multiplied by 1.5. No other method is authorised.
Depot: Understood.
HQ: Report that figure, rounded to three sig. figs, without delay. 10.2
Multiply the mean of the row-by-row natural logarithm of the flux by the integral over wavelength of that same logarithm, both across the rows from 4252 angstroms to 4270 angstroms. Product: 129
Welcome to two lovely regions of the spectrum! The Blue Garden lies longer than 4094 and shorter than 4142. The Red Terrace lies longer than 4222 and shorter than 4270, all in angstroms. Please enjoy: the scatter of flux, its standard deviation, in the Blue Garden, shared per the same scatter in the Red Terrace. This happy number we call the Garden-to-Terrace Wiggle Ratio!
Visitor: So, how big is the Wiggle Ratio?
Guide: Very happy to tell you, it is 0.57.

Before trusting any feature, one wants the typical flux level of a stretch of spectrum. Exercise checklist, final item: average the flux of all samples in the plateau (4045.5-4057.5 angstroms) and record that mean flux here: 13.8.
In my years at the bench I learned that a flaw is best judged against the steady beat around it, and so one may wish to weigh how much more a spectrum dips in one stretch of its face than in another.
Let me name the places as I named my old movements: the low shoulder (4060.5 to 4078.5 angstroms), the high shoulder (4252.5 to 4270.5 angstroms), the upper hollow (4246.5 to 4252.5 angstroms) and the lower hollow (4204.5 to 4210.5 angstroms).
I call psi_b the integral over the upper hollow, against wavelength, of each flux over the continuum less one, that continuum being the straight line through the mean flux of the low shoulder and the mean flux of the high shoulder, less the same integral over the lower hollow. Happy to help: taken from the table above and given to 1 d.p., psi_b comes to -1.6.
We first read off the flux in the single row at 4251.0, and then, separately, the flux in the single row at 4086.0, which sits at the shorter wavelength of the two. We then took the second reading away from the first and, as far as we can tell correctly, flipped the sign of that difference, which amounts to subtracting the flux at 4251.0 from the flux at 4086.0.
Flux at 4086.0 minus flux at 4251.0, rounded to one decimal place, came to 3.3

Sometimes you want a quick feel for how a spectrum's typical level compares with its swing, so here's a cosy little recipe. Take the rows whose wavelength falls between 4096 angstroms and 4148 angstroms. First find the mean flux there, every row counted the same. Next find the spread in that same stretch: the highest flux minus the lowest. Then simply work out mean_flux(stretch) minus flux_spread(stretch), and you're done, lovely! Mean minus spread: 9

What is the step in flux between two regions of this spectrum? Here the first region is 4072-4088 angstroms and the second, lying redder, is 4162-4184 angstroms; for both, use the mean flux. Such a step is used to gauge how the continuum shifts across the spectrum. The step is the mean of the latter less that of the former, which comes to 0.6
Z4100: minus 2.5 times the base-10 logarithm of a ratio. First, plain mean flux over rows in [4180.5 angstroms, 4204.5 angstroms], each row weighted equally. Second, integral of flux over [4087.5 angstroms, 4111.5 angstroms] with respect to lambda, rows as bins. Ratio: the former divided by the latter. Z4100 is 3.56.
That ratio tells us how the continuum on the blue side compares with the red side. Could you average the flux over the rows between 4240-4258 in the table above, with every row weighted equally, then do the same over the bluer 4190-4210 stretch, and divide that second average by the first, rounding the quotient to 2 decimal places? 1.00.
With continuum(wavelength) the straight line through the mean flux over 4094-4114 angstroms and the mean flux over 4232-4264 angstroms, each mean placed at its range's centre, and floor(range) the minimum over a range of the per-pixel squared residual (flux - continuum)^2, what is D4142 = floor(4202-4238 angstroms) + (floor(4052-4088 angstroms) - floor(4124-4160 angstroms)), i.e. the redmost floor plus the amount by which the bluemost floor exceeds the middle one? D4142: 0.002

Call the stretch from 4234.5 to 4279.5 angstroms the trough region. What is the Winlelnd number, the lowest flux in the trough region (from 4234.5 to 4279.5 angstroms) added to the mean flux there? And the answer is 24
